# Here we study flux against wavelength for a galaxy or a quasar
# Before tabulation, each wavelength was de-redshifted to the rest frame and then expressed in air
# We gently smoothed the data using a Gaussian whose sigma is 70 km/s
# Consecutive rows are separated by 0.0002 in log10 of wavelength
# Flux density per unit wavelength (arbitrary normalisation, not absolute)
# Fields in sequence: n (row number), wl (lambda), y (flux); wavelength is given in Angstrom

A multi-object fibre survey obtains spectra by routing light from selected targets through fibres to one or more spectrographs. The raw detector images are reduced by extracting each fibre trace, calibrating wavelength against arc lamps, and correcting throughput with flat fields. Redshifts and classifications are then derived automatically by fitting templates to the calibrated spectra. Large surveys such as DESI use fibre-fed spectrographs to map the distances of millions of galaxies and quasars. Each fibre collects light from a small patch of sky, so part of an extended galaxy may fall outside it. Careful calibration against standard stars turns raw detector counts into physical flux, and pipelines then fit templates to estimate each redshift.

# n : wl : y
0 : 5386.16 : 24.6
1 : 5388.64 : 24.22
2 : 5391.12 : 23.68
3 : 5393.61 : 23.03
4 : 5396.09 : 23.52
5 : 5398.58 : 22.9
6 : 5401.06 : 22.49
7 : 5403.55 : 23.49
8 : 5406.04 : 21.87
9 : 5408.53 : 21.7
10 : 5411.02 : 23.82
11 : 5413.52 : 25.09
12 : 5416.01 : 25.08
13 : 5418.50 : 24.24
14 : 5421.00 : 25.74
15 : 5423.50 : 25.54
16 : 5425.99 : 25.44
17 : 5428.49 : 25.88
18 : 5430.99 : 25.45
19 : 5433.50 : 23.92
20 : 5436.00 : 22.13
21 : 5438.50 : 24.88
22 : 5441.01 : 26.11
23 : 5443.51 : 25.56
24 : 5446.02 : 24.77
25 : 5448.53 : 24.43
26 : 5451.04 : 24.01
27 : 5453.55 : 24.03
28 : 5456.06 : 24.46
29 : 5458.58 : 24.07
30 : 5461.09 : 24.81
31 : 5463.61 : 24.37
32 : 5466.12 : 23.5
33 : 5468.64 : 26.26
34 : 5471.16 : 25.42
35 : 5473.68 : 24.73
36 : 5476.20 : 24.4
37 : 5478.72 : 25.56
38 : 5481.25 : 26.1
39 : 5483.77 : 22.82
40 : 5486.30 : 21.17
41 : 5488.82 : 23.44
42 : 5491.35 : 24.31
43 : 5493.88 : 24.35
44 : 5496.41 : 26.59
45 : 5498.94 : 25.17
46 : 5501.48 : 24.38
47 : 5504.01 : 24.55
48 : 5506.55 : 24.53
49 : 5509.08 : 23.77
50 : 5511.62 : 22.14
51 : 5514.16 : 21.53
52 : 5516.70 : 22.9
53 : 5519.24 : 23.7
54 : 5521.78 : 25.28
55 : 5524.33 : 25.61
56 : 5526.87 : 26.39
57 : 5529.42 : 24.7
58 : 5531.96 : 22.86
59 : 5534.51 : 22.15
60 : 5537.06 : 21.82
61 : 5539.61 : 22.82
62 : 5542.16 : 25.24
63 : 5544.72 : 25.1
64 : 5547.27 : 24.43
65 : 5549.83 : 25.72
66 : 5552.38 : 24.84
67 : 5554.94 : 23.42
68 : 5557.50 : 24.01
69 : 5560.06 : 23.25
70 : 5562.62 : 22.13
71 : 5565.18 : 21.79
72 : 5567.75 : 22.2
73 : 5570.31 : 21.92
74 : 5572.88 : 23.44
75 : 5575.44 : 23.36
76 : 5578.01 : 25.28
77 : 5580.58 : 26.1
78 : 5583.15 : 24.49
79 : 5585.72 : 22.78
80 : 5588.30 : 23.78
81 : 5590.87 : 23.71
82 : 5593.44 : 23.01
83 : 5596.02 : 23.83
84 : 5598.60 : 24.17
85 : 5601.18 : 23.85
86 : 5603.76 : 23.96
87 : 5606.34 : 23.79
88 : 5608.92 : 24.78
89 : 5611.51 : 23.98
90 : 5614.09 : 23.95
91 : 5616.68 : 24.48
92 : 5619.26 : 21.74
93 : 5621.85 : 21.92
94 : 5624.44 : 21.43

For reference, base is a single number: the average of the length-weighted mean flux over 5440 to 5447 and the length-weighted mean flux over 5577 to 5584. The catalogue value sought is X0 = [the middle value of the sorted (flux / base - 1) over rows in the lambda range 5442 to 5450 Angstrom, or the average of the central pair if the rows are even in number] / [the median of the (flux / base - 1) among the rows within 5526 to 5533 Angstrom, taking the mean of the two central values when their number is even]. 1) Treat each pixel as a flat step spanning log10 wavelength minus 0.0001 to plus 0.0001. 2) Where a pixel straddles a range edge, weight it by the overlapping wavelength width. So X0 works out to 0.9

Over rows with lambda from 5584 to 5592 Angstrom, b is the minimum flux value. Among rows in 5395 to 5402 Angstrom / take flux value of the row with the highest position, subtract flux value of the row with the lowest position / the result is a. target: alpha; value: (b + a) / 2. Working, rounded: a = -1.0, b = 22.78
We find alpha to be 10.9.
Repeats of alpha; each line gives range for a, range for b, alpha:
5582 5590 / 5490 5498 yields 11.8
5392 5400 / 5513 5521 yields 10.7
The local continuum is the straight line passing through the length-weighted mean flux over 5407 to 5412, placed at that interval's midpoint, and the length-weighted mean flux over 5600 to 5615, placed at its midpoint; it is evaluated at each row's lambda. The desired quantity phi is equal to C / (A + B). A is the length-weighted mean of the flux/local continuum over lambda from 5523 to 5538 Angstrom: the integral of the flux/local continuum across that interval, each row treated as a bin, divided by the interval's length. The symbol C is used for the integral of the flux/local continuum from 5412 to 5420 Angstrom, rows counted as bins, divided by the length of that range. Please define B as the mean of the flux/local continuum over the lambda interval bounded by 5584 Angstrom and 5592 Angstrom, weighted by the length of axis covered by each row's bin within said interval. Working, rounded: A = 1.02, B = 0.98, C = 1.092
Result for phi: 0.546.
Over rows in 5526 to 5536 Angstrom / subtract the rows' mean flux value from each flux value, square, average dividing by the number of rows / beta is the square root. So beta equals 1.7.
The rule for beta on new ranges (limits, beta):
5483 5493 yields 1.1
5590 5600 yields 0.4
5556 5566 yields 0.9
